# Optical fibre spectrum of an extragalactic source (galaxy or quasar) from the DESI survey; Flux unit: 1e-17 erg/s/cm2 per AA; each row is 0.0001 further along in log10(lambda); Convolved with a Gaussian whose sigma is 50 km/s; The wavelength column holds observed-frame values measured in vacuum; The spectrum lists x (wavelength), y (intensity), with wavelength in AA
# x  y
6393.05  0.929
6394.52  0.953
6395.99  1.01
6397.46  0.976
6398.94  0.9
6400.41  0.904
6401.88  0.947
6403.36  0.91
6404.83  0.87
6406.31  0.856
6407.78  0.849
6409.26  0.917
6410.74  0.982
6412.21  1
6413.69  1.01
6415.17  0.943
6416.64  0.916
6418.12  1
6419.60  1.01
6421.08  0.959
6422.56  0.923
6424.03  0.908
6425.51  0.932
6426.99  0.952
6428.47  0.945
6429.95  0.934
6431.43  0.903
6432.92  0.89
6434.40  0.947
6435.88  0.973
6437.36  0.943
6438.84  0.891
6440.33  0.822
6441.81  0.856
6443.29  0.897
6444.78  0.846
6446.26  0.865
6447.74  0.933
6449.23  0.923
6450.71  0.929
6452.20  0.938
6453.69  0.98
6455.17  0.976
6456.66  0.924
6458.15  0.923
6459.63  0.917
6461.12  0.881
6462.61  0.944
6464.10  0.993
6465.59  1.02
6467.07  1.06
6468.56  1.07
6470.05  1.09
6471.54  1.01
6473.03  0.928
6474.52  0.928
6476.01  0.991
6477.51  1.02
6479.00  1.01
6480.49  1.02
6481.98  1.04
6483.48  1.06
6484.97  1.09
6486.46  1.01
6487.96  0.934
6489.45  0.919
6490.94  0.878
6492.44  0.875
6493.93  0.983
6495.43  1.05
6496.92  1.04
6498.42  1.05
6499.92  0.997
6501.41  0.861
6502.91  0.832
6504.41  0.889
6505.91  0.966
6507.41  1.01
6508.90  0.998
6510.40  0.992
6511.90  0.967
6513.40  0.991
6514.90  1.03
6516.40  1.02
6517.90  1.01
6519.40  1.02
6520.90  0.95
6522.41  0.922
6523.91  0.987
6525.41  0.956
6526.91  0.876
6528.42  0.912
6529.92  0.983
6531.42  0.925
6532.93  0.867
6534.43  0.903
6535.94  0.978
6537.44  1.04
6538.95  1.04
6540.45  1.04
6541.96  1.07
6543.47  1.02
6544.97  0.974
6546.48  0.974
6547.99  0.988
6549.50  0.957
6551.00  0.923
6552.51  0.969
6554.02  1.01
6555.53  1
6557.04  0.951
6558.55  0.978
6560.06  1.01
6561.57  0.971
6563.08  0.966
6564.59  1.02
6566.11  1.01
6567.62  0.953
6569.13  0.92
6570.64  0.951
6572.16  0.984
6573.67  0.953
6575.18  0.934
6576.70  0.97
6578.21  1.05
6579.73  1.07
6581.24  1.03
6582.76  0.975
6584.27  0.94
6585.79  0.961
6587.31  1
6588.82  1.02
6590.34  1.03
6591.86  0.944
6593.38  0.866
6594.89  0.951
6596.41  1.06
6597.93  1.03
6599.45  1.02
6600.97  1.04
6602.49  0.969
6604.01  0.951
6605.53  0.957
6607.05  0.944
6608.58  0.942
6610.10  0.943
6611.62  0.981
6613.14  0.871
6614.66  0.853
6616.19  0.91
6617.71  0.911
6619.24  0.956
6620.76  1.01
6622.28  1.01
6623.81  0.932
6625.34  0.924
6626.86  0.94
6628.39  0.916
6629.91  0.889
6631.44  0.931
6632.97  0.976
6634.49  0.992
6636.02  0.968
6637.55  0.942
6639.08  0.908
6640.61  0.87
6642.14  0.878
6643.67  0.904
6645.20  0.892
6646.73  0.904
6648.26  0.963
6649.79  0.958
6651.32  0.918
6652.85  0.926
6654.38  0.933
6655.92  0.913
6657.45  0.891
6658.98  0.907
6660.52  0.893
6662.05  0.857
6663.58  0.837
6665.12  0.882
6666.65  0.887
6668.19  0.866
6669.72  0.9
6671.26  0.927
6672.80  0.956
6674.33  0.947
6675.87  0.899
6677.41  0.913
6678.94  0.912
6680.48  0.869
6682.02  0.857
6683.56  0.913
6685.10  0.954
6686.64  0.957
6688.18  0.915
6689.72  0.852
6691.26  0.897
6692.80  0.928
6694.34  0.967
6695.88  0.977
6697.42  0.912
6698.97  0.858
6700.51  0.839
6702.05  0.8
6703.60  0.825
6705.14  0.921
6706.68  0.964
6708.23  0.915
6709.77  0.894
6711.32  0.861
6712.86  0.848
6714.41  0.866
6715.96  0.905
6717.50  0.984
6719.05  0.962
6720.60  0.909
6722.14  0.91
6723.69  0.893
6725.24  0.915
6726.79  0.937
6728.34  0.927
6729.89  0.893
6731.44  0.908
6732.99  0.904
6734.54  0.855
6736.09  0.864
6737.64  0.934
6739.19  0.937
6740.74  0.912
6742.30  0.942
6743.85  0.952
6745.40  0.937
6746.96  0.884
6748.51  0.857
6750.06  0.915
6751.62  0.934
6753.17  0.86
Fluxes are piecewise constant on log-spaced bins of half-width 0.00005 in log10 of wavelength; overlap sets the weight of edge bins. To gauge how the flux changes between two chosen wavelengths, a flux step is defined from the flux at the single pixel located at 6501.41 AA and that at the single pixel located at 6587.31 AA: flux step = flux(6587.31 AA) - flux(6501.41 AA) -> 0.14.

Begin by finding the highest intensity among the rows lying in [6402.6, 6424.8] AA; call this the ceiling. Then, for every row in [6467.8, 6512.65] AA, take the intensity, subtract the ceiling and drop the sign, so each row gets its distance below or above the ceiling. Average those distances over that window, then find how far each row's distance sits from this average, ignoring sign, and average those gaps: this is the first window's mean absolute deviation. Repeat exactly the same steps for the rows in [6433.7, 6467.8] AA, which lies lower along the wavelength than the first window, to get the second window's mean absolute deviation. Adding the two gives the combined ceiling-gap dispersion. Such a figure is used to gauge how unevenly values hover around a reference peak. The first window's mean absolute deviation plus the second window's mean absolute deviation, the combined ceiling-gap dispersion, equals 0.077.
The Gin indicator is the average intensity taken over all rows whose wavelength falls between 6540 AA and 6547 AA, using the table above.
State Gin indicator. 1.02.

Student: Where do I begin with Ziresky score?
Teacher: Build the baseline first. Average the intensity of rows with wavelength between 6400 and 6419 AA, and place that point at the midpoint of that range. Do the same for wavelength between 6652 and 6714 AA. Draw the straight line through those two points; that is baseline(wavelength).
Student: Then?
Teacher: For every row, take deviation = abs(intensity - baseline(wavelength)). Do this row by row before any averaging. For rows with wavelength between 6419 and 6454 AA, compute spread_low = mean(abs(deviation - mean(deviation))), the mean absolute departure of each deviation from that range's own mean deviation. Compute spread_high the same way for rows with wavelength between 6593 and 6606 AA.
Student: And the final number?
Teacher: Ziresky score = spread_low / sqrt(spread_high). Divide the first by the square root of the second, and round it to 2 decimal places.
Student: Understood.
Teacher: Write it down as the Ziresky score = 0.12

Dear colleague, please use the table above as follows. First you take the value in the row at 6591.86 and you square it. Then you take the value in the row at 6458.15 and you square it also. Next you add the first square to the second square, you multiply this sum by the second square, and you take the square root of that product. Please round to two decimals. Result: 1.22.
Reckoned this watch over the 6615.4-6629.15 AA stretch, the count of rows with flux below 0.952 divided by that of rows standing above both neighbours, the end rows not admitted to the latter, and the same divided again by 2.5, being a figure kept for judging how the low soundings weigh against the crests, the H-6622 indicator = 2.4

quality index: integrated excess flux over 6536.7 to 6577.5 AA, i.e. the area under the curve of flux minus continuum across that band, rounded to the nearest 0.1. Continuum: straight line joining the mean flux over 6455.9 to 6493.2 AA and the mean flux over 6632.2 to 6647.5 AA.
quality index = 1.3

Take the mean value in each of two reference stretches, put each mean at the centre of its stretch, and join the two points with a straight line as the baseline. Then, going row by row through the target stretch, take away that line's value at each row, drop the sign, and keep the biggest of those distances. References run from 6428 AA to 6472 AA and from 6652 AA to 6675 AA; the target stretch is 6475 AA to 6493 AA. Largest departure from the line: 0.156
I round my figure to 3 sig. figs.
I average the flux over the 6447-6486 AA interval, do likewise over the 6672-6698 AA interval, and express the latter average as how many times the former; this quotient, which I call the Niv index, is 0.934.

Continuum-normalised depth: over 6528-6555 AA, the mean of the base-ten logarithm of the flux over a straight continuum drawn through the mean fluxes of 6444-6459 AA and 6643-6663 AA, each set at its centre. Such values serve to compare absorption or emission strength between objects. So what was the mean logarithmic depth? 0.026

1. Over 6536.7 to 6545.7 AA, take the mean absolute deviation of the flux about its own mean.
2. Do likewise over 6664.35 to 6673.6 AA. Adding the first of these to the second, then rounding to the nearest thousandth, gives 0.048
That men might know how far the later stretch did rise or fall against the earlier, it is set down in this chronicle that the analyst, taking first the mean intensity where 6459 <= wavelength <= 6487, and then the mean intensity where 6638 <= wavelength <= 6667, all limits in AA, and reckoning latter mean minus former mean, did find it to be -0.10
